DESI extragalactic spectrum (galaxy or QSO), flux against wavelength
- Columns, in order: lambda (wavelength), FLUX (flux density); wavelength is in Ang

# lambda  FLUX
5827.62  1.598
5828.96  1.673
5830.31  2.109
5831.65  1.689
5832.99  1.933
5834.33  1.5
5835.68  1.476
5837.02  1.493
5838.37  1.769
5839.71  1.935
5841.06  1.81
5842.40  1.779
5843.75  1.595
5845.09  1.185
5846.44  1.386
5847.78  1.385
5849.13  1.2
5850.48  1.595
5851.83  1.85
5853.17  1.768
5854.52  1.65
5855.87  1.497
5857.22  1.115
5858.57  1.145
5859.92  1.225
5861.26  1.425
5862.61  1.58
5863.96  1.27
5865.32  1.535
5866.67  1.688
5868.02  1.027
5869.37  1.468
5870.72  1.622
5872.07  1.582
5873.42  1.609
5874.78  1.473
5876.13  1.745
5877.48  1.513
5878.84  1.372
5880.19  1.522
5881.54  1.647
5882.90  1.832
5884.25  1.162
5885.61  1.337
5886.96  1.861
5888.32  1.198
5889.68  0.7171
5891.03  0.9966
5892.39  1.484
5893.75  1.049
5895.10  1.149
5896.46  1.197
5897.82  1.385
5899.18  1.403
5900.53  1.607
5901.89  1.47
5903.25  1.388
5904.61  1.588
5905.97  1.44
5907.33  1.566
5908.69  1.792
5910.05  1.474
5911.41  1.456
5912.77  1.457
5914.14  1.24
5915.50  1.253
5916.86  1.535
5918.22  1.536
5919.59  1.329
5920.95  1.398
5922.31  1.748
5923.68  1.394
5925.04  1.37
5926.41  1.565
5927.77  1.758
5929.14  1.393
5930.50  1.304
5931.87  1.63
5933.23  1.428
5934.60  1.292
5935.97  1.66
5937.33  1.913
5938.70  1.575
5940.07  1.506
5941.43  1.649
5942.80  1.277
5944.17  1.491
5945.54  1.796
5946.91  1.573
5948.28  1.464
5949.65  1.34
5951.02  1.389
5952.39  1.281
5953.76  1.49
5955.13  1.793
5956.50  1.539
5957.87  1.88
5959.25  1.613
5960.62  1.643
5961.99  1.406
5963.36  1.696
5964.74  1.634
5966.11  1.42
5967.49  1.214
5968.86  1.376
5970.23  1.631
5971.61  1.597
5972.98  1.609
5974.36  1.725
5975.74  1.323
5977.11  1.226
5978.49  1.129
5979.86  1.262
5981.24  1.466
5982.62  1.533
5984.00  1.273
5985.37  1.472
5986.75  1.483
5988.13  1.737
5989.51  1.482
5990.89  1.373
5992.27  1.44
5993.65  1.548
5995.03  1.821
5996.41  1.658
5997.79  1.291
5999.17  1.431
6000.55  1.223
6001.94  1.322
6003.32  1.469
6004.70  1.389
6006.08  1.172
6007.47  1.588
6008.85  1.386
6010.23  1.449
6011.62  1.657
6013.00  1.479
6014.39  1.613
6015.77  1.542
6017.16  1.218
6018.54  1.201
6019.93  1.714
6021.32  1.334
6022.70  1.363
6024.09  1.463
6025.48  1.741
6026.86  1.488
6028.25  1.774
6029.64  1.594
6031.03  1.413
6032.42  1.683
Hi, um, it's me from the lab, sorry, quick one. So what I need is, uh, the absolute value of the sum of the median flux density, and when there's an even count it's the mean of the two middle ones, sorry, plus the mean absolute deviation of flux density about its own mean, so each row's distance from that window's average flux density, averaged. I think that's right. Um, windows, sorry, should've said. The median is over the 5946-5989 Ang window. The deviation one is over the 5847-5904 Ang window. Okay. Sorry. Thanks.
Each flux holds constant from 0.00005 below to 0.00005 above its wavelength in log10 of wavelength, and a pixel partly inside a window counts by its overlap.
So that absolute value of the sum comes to 1.69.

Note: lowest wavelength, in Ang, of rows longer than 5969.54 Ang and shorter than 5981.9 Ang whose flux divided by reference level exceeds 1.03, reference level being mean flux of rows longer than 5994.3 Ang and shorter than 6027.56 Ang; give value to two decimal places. 5970.23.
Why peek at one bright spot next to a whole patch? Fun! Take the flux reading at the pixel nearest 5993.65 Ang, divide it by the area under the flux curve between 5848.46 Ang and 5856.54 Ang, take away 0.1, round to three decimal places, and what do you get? 0.020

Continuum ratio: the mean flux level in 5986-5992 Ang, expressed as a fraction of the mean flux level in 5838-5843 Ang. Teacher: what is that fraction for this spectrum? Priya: 0.83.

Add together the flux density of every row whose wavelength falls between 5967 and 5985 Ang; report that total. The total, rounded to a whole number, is 18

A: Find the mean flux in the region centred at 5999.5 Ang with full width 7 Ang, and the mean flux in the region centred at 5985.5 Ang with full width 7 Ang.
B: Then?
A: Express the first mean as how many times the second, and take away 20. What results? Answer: -19.1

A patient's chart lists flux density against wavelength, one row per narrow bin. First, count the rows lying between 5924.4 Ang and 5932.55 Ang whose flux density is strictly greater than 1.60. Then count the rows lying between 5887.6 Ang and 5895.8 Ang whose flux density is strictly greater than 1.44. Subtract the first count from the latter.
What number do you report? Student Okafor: -1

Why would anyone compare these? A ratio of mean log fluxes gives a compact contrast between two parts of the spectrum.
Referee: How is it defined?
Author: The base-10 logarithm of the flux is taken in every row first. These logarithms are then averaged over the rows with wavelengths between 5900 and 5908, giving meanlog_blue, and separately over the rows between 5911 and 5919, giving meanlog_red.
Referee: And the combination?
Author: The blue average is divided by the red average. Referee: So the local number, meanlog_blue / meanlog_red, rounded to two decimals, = 1.20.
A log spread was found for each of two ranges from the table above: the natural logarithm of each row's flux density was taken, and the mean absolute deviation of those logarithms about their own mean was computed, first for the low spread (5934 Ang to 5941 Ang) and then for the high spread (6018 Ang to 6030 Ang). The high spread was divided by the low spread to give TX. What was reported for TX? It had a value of 1.1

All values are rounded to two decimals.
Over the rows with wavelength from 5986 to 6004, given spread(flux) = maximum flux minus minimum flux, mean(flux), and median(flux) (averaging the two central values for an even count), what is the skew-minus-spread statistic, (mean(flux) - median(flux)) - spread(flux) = -0.58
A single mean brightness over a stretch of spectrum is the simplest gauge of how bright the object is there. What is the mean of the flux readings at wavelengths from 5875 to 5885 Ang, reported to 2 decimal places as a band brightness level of 1.54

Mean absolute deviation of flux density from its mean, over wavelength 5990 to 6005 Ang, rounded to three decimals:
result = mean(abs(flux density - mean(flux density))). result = 0.126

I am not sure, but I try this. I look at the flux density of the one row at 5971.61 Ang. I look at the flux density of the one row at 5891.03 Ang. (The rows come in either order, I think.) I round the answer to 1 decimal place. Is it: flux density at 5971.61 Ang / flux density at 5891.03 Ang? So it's 1.6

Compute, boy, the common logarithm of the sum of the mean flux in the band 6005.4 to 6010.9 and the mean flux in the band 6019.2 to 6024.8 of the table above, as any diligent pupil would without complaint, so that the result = 0.46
